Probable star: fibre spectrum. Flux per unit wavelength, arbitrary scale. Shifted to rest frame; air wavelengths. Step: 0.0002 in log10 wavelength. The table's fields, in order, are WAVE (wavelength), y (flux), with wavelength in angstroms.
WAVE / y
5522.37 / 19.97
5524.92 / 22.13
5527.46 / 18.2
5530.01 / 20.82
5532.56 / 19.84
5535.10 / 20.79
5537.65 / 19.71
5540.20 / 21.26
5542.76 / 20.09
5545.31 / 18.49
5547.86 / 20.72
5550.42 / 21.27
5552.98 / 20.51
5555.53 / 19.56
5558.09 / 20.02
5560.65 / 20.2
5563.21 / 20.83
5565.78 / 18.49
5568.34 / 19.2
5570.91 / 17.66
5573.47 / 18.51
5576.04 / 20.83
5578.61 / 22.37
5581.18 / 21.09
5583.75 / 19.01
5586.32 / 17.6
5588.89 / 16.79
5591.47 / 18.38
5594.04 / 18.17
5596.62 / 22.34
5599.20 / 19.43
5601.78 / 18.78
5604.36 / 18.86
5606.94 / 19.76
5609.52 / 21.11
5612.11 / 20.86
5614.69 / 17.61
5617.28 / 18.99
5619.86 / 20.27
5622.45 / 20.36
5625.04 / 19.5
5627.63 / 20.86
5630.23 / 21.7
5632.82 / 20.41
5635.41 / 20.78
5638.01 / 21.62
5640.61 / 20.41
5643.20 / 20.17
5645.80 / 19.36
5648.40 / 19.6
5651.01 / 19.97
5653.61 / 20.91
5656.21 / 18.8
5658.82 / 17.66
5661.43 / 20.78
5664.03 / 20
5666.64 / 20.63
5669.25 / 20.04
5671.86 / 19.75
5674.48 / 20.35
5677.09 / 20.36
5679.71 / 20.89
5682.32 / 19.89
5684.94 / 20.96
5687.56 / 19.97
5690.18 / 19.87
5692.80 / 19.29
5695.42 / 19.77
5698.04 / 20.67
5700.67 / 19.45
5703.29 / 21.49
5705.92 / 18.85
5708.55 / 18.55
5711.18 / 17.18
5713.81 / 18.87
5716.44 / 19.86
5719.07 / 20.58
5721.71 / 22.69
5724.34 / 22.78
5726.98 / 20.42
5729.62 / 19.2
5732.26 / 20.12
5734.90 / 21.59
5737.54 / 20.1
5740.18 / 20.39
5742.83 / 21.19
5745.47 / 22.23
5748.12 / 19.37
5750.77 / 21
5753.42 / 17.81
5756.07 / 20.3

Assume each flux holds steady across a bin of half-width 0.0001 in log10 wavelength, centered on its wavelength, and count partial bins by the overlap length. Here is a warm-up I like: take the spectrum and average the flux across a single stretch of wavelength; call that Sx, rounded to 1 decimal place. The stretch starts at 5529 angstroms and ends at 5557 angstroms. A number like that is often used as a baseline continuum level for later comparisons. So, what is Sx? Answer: 20.3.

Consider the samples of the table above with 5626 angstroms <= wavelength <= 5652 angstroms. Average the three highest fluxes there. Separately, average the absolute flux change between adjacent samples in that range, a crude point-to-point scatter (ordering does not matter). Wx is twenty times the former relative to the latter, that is 620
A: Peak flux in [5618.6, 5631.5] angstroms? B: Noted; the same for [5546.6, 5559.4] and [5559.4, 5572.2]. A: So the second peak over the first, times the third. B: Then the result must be 20.4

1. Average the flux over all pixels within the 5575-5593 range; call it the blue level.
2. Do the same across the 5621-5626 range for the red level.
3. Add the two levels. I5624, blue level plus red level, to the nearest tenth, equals 39.4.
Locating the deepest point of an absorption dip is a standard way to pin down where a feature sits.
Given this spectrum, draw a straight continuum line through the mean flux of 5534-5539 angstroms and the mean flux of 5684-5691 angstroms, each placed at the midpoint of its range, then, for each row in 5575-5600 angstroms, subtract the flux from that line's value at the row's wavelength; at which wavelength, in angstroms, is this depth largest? 5588.89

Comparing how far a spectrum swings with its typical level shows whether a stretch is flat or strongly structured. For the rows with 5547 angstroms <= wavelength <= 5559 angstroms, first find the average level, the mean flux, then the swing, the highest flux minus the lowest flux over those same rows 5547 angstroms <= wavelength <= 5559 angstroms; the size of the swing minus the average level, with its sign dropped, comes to 18.7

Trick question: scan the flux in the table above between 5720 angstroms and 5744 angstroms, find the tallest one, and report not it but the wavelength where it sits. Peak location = 5724.34 angstroms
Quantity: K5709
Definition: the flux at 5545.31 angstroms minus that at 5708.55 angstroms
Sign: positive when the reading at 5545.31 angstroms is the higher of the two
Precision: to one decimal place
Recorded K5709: -0.1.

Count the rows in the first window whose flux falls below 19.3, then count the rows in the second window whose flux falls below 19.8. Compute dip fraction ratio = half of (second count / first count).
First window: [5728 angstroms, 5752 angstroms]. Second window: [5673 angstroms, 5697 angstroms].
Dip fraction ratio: 1.00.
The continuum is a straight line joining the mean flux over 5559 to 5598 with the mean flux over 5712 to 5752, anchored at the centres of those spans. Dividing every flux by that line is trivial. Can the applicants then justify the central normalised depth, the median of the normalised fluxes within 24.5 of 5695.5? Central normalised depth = 0.98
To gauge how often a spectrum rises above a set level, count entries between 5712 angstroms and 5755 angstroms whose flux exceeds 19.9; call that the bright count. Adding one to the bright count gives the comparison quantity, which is 12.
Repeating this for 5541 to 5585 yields 11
